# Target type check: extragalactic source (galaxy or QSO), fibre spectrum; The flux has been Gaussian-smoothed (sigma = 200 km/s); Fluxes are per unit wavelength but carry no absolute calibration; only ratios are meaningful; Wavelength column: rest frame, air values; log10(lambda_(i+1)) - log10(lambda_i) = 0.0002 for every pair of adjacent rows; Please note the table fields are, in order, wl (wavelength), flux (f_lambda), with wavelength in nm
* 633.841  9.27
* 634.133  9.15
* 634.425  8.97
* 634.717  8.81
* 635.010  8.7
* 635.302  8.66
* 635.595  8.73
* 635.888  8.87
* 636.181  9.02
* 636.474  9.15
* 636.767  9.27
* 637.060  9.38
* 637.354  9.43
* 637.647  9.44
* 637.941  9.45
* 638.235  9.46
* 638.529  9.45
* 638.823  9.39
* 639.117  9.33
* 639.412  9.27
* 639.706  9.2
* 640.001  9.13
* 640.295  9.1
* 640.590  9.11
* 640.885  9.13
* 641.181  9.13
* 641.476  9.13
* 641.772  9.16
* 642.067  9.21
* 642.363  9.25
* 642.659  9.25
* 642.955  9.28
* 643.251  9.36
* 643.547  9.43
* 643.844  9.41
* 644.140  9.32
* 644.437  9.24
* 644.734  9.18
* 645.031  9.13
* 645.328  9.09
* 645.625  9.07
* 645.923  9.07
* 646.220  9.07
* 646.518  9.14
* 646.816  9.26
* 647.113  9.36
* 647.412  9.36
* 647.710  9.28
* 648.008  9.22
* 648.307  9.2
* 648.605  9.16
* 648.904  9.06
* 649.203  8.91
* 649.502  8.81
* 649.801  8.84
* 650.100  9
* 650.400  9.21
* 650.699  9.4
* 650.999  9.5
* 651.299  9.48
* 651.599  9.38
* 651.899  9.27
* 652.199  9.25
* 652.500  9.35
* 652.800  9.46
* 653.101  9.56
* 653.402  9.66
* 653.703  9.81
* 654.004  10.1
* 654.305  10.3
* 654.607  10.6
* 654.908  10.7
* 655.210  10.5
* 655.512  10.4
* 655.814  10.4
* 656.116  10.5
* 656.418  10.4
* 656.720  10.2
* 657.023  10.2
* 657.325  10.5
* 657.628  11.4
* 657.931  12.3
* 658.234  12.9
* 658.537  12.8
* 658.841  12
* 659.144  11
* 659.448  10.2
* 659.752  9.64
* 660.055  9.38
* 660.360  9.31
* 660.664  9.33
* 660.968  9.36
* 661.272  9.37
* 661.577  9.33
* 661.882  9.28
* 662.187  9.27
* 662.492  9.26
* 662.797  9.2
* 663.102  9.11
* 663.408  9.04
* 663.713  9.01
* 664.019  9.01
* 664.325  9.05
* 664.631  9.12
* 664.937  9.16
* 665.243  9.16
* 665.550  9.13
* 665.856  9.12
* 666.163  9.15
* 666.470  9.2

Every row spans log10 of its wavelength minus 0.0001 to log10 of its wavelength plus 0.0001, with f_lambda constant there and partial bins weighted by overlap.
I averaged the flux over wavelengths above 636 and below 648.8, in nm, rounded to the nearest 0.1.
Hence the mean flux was 9.2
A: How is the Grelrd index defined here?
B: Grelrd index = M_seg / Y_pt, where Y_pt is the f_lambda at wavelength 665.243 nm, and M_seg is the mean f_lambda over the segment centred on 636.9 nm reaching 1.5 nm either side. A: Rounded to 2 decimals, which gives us 1.01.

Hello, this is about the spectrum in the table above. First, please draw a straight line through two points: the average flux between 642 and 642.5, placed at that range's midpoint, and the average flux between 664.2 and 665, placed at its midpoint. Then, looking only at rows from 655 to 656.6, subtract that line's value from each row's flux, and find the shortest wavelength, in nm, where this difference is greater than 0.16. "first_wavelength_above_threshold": 655.210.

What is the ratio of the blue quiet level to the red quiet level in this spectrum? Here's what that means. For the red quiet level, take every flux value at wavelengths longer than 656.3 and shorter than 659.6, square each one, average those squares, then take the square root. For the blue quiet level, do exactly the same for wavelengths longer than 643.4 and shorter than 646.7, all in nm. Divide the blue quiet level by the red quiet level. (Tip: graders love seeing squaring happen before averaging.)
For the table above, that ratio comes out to 0.81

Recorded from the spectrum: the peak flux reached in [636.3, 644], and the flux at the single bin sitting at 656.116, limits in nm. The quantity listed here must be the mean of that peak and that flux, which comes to 10.0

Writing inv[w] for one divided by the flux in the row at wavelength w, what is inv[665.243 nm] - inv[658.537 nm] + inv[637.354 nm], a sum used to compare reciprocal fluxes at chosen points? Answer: 0.137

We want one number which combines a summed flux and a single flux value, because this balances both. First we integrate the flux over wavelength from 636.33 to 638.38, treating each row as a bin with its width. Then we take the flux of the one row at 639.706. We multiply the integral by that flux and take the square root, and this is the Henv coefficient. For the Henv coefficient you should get 13.3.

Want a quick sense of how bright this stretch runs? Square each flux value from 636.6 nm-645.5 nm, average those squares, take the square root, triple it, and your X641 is 27.8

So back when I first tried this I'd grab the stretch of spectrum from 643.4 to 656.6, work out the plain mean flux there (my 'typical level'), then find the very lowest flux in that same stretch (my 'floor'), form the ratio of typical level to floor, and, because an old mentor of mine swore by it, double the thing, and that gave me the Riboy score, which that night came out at 2.16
